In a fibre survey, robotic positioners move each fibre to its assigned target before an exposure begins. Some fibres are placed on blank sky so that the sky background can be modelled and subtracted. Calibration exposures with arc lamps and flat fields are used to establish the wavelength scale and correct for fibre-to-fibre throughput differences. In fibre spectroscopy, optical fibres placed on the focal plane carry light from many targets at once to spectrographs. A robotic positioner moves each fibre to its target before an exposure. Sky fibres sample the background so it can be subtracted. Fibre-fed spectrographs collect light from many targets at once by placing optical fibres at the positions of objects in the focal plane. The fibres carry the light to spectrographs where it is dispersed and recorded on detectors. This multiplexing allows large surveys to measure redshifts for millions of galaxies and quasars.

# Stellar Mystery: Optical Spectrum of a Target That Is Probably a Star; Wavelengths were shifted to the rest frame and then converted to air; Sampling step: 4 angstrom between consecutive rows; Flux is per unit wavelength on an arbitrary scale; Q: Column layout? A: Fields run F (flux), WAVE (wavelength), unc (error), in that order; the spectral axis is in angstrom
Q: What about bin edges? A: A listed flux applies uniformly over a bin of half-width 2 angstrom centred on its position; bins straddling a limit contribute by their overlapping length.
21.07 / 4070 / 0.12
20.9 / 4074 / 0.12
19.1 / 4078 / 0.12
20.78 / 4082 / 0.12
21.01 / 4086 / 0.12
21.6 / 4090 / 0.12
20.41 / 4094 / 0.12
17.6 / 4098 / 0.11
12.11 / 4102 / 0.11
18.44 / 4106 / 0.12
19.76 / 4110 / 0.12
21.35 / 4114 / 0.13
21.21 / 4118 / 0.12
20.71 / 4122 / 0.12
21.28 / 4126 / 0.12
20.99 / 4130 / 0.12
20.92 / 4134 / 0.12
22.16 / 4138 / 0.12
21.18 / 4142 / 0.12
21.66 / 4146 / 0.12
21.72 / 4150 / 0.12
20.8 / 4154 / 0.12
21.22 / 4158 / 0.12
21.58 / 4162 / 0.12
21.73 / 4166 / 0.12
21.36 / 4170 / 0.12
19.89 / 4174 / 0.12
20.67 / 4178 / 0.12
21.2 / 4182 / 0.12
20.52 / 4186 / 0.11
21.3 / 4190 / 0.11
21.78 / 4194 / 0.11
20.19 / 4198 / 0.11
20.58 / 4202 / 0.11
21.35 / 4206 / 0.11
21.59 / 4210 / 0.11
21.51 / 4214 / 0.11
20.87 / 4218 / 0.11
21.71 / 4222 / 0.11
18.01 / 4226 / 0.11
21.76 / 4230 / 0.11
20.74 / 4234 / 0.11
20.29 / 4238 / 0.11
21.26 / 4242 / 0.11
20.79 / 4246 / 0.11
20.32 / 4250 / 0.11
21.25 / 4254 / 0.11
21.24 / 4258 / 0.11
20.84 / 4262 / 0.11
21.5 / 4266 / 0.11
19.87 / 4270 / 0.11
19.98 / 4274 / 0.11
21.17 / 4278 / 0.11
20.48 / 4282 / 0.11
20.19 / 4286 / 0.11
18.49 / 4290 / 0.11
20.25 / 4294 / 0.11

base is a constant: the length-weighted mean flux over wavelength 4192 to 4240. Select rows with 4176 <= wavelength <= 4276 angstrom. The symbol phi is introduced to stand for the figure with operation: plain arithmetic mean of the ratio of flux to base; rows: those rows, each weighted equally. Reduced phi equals 0.999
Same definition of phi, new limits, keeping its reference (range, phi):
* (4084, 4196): 0.986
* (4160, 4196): 1.012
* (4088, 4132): 0.939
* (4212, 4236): 0.995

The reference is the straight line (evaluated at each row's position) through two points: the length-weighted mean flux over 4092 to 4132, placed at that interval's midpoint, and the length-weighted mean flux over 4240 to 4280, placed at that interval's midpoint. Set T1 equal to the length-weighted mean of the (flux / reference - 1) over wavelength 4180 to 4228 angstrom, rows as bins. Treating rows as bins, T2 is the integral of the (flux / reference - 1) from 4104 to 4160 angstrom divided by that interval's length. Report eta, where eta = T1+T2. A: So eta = 0.100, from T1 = 0.030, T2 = 0.07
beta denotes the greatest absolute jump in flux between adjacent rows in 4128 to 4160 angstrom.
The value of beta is 1.2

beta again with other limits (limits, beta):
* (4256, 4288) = 1.6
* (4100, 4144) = 6.3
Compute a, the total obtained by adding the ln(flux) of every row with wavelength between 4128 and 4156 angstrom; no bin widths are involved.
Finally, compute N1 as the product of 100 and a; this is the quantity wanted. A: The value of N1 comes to 2142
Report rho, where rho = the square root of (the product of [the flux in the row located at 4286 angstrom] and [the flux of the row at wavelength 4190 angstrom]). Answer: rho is 20.7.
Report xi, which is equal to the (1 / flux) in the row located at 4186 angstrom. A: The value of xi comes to 0.0487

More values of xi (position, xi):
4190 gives 0.0469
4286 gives 0.0495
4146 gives 0.0462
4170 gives 0.0468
